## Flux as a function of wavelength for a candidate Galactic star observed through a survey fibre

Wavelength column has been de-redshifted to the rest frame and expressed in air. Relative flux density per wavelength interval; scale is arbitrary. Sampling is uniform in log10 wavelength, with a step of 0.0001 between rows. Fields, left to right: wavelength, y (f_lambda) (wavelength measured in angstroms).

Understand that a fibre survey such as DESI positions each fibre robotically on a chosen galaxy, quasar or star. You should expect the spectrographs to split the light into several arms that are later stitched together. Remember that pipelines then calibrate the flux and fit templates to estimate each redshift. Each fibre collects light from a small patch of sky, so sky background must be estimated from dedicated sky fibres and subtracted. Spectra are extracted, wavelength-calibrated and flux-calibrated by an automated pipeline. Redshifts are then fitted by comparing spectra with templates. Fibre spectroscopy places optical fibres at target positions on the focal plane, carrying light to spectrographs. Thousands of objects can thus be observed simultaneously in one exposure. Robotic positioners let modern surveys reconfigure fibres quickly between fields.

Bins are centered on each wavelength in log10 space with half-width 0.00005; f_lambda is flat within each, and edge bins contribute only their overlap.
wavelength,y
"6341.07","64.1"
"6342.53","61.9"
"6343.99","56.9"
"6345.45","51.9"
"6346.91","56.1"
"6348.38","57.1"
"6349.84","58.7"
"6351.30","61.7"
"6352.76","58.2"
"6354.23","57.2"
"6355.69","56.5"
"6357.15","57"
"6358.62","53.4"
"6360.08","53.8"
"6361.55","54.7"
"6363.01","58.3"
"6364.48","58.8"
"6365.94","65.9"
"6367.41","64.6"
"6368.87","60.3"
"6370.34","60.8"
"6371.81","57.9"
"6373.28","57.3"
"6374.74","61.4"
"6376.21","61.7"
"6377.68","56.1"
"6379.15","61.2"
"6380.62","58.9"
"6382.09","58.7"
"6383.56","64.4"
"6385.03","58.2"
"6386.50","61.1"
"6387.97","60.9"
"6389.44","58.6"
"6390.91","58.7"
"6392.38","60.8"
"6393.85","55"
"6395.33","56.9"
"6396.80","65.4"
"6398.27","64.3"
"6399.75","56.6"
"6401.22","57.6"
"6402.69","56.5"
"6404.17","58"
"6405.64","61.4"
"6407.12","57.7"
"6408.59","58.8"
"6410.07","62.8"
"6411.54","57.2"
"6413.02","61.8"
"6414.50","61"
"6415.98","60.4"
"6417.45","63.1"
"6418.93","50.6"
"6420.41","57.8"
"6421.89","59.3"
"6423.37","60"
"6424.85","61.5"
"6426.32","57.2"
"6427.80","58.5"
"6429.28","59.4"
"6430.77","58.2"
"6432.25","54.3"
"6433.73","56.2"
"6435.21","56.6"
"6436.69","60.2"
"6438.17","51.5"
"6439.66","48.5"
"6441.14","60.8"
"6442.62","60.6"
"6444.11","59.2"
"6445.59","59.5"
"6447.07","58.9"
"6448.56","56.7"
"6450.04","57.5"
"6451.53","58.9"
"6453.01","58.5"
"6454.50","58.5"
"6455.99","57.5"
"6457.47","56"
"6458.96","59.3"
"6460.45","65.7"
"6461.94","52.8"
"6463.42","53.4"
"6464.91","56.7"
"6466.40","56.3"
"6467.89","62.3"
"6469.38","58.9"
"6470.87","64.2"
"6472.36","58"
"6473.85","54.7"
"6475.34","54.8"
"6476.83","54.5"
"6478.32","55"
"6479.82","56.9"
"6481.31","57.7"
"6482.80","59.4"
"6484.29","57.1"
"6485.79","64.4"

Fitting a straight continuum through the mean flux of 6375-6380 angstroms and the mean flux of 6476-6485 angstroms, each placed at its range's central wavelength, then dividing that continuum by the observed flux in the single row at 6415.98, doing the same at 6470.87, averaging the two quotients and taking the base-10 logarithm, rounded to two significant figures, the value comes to -0.032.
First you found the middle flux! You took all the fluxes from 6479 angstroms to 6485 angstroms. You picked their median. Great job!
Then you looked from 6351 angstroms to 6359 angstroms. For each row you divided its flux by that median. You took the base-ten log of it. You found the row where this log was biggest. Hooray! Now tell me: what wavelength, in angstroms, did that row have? 6351.30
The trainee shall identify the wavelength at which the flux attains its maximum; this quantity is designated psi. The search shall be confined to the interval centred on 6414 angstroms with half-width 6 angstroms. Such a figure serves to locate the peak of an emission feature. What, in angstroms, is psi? 6417.45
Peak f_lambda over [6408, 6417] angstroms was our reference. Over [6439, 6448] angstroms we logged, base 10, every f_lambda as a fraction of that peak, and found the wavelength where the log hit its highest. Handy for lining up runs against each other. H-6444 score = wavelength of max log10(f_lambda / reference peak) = 6441.14 angstroms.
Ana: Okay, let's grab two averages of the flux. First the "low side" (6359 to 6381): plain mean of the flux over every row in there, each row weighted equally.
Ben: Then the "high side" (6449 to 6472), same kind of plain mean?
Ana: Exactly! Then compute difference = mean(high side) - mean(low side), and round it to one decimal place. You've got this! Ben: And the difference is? -1.0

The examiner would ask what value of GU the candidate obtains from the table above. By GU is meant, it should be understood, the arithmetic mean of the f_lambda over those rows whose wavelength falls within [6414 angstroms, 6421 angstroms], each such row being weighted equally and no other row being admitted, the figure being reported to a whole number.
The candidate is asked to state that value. 59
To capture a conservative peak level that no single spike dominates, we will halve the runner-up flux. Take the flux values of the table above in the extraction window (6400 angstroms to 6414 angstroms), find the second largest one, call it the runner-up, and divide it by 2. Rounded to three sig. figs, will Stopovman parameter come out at 30.9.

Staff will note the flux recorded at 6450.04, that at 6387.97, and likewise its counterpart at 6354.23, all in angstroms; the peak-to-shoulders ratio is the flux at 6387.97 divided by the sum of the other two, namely 0.531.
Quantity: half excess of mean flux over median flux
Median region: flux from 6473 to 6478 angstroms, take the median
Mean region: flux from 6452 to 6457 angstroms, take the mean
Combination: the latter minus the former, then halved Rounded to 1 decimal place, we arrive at 1.7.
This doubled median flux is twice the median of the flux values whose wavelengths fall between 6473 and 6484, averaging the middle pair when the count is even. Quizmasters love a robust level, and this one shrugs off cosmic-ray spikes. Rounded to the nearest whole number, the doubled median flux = 110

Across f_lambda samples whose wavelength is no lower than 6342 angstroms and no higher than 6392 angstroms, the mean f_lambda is 58.8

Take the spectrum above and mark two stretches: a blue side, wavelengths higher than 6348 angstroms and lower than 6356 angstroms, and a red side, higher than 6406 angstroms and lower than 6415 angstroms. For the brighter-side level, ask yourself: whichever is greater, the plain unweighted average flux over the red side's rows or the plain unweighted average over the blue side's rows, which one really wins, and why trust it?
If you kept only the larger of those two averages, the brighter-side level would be 59.9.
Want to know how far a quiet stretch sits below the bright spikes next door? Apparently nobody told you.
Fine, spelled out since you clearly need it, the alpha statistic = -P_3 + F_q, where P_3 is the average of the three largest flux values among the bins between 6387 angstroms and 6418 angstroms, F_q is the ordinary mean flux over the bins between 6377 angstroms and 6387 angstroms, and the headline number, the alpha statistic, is -4.5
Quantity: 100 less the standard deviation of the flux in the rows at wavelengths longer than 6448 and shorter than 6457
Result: 99.2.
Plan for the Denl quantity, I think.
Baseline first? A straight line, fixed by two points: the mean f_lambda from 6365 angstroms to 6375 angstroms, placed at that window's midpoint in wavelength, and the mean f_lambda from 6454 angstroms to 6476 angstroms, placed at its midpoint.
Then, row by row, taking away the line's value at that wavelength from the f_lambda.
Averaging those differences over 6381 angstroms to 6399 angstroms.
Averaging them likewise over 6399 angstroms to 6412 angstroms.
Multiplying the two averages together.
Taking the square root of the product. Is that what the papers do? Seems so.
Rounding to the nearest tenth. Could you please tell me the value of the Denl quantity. 0.6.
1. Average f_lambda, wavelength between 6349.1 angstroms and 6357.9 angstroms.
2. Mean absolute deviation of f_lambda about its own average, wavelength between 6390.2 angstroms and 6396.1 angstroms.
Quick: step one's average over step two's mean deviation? 31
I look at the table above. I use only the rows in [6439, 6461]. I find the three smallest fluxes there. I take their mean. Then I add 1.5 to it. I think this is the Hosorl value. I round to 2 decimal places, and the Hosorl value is 55.23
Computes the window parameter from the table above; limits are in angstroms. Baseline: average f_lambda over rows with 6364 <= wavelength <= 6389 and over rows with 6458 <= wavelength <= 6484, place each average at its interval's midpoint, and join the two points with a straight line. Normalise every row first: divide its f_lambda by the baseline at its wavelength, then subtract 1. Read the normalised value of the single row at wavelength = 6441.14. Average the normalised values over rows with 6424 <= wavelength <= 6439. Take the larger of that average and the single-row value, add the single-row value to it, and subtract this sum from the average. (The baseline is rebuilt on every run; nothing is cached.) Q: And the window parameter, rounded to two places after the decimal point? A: -0.10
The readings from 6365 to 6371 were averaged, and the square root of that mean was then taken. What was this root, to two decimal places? 7.93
